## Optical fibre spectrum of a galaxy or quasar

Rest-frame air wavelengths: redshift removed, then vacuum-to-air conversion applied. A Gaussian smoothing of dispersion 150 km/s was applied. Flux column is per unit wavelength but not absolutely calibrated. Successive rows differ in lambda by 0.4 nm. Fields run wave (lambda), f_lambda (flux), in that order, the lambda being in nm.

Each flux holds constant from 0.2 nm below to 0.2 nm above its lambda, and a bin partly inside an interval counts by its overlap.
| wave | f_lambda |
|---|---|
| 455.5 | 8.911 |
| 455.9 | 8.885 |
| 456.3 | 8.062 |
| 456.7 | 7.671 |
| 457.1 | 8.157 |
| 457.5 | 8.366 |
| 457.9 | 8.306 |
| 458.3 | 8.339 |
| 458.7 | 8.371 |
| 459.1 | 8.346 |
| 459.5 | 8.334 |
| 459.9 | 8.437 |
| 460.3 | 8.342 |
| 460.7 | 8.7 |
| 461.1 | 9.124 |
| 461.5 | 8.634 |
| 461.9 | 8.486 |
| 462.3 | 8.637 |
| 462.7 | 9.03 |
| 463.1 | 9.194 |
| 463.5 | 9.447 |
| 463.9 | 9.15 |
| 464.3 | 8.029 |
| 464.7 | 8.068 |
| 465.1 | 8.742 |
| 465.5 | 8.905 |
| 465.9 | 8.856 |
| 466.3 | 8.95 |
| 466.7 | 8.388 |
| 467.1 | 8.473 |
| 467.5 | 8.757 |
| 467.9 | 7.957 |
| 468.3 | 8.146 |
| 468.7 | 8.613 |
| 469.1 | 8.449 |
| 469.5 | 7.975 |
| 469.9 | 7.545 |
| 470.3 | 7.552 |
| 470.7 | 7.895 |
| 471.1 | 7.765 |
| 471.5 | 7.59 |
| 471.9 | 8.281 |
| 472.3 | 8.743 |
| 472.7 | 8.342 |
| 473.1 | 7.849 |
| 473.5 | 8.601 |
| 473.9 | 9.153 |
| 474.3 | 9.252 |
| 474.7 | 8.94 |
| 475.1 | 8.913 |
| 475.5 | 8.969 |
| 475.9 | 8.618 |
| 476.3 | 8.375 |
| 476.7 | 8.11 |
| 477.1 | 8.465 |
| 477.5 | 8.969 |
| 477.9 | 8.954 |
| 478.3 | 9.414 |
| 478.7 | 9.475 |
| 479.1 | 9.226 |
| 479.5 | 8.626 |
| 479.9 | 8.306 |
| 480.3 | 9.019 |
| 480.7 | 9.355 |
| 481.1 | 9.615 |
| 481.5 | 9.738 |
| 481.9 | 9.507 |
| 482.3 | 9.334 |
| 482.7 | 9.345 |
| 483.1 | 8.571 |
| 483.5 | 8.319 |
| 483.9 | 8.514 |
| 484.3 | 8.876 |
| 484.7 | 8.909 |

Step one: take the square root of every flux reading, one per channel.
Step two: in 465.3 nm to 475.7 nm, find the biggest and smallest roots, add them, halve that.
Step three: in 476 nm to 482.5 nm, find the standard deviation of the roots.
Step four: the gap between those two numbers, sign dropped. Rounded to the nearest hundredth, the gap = 2.81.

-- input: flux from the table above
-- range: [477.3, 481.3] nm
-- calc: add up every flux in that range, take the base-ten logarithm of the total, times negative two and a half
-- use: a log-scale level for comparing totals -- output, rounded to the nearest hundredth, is -4.90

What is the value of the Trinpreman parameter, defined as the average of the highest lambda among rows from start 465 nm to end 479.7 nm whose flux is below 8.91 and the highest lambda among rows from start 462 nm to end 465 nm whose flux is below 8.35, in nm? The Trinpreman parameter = 472.10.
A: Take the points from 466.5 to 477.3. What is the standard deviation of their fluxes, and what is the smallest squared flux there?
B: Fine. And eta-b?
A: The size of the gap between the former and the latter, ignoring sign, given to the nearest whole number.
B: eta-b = 56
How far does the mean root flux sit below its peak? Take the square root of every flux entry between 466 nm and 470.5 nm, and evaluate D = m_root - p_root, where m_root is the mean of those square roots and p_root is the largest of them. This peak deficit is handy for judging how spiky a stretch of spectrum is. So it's -0.12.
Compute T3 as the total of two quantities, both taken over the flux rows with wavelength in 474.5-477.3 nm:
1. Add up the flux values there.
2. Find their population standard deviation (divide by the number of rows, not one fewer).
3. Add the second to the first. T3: 60.7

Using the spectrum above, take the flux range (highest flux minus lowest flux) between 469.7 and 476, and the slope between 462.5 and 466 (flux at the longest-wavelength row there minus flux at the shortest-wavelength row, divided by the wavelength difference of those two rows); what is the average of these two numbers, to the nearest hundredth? 0.83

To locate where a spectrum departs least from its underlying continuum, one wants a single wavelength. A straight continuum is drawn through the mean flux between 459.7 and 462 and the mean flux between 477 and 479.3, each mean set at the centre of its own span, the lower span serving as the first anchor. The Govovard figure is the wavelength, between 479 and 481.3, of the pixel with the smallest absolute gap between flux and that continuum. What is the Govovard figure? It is 479.1 nm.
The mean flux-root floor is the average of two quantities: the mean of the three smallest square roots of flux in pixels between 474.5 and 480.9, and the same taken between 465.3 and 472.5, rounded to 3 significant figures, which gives 2.81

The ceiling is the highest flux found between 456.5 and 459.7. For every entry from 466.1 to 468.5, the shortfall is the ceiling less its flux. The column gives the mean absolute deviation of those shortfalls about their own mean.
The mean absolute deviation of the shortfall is 0.28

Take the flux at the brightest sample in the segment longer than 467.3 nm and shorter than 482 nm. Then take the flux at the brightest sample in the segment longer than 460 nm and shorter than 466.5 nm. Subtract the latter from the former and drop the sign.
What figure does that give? 0.29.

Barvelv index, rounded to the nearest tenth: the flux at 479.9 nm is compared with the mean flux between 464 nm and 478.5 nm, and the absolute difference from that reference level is 0.2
